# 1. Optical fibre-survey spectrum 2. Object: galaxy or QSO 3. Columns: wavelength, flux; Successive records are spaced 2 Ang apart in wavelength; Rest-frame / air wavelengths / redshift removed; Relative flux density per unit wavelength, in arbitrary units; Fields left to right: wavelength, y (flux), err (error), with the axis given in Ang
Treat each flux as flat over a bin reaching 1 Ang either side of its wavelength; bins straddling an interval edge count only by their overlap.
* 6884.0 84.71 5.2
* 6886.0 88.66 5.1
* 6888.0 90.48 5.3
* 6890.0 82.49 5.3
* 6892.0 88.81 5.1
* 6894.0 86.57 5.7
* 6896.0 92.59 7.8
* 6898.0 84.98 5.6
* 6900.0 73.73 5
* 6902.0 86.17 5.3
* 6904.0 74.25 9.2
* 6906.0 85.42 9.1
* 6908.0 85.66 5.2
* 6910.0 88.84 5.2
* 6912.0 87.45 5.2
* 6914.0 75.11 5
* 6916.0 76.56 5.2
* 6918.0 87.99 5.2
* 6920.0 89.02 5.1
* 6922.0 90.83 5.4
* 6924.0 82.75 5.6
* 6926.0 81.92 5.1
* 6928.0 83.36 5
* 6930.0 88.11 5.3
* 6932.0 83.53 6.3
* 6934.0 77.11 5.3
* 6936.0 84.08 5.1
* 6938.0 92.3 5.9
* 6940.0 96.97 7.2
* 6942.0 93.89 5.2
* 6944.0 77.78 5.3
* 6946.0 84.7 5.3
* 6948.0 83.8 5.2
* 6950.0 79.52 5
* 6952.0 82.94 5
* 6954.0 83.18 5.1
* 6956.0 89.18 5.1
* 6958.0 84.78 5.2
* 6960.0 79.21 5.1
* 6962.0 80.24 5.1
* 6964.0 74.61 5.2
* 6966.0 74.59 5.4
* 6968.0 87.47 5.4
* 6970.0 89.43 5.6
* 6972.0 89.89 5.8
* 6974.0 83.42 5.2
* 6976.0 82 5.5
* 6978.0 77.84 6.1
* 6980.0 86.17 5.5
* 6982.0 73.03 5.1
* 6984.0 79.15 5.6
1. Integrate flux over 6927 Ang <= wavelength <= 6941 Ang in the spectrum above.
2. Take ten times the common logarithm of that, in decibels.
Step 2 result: 30.8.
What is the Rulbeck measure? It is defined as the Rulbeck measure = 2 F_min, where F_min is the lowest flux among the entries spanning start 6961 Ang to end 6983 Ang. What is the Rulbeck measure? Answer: 146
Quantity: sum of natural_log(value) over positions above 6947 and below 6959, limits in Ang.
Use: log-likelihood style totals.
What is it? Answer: 26.6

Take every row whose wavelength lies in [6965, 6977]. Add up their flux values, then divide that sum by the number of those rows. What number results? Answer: 84.5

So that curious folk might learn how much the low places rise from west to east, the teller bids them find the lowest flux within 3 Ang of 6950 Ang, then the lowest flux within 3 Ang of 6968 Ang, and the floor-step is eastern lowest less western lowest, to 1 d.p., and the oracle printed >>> -4.9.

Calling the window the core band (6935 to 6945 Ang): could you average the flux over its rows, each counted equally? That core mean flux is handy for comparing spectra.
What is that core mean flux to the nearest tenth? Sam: 89.0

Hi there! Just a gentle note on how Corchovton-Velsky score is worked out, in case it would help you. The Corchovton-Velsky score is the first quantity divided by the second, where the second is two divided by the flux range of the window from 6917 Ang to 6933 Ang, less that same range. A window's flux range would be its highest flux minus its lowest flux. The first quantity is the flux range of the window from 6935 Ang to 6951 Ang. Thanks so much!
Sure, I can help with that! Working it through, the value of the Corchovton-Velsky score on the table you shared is -2.21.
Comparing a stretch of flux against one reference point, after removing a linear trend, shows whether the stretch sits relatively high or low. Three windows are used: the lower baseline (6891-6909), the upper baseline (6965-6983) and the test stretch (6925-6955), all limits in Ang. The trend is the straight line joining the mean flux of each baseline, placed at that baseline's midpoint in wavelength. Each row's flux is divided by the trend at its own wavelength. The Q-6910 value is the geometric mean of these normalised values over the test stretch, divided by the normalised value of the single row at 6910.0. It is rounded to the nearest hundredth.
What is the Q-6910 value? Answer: 0.96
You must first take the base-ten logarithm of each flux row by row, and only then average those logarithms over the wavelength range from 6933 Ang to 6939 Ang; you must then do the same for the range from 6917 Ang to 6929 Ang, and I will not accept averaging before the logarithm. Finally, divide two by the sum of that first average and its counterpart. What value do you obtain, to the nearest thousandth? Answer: 0.518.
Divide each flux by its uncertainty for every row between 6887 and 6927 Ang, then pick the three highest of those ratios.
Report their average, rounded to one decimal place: 17.3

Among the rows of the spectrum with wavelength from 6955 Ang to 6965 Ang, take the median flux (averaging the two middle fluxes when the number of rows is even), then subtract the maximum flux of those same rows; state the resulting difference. -8.9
